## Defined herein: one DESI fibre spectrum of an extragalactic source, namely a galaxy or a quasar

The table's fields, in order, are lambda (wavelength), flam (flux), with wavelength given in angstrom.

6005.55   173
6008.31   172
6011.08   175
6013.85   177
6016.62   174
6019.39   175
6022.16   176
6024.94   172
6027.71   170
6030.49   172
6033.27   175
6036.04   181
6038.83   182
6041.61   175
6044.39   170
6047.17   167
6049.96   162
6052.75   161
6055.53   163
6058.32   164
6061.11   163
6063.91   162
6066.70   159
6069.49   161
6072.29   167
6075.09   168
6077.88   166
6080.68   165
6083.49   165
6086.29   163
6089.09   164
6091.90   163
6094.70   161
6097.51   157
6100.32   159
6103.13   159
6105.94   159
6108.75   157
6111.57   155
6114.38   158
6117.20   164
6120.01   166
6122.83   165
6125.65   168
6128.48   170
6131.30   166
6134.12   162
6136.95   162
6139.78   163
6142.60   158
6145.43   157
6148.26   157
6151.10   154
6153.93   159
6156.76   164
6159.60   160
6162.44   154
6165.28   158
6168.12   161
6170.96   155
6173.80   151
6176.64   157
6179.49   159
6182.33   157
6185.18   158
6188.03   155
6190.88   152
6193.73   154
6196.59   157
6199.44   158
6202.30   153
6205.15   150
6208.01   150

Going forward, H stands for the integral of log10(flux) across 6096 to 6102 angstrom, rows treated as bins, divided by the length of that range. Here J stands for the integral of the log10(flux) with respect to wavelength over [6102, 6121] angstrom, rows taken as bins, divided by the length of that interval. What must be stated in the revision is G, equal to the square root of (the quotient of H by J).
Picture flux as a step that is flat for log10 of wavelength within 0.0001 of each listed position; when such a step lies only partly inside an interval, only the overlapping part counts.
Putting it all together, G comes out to 1.00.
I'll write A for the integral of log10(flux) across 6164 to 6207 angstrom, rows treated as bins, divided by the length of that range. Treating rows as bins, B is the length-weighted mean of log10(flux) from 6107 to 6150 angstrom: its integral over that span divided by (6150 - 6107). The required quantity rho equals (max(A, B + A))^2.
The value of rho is 19.4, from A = 2.192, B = 2.209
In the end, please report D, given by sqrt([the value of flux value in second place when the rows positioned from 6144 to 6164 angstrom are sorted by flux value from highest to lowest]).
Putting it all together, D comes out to 12.6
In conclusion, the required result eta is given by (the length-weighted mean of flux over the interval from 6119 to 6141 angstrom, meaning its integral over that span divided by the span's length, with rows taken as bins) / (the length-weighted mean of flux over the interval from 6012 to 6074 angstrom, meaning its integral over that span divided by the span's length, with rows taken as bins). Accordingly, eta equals 0.97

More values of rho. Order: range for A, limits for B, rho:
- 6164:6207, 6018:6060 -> 19.6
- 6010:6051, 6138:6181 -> 19.7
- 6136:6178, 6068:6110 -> 19.4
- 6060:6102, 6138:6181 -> 19.4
